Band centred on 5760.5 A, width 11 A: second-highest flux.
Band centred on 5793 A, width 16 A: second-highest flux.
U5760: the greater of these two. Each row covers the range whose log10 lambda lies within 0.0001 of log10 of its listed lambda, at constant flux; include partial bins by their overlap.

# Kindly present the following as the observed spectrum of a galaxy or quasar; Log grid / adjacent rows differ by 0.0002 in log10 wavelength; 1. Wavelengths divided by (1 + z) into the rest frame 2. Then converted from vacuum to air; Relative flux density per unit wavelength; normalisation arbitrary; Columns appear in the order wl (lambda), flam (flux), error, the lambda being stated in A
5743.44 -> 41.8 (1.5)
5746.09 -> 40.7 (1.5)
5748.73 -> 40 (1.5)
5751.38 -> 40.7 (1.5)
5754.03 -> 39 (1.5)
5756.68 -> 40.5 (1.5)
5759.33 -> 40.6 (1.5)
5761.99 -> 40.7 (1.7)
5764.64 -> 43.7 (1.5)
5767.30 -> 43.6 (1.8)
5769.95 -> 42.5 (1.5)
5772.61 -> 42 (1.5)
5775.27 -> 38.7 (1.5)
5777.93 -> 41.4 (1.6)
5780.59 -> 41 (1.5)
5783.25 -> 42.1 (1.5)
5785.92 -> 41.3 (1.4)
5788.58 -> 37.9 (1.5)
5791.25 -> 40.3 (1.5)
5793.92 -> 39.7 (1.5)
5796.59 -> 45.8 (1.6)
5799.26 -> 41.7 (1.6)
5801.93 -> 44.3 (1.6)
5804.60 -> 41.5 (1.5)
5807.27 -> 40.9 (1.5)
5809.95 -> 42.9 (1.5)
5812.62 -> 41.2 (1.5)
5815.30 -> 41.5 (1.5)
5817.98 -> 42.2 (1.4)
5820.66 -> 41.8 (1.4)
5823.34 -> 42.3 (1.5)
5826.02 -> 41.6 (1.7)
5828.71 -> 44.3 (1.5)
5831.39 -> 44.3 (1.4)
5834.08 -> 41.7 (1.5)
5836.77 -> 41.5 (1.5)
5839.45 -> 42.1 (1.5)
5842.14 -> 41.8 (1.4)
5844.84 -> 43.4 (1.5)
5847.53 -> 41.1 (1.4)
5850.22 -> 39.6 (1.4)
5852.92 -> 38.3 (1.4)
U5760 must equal 41.7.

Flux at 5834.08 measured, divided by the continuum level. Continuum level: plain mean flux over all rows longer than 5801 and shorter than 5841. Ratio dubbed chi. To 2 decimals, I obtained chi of 0.99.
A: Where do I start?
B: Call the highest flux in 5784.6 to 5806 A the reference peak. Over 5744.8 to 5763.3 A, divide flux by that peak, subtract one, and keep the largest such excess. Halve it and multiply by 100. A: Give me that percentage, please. -5.6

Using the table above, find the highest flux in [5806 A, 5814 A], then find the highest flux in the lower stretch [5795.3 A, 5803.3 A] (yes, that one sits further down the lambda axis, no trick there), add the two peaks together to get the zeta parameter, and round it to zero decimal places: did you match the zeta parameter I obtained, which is 89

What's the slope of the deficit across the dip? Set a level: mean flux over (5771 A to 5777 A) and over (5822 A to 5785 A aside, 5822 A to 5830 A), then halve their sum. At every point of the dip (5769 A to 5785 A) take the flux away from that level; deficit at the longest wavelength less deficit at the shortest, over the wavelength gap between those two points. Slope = 0.0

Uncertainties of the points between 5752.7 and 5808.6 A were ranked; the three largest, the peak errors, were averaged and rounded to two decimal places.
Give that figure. 1.70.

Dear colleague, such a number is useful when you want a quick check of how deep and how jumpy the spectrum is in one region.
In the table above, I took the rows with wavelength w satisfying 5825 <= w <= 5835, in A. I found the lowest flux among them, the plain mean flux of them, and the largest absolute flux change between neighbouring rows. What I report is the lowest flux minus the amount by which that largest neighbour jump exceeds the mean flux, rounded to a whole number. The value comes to 82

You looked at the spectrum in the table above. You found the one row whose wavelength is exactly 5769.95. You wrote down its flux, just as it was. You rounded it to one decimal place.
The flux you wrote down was 42.5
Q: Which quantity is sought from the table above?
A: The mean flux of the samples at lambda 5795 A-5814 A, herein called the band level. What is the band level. 42.6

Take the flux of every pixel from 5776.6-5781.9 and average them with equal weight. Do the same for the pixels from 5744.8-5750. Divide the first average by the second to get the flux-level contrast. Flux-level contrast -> 1.02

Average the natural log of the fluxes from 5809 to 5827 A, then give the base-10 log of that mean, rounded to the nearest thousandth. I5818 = 0.572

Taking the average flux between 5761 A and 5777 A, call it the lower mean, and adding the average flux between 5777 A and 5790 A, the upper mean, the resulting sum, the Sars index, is 82.6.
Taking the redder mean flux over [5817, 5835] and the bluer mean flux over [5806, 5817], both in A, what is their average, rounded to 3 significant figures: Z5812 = 42.1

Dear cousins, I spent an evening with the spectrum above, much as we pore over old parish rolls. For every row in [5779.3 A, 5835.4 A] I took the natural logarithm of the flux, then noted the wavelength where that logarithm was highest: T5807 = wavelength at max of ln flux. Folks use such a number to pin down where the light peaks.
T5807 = 5796.59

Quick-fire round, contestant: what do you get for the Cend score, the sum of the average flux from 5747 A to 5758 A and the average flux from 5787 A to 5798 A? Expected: 81.0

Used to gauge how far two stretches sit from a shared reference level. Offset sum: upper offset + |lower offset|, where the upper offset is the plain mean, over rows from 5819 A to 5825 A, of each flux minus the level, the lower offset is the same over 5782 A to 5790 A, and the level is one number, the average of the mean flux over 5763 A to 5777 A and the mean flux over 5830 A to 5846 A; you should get 1.6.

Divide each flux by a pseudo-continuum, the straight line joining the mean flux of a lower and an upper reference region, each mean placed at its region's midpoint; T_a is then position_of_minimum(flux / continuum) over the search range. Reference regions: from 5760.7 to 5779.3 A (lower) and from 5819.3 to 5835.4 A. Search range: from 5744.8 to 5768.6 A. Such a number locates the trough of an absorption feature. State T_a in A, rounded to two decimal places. 5754.03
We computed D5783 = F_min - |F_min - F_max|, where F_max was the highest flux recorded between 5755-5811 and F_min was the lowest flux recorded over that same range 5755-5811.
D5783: 30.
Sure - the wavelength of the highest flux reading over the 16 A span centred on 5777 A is 5769.95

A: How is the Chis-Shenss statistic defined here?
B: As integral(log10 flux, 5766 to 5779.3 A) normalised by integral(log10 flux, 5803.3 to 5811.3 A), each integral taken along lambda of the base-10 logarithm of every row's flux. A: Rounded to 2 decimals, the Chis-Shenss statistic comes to 1.66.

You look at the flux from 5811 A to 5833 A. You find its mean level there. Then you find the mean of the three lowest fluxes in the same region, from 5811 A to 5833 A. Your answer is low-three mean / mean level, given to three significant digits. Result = 0.977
